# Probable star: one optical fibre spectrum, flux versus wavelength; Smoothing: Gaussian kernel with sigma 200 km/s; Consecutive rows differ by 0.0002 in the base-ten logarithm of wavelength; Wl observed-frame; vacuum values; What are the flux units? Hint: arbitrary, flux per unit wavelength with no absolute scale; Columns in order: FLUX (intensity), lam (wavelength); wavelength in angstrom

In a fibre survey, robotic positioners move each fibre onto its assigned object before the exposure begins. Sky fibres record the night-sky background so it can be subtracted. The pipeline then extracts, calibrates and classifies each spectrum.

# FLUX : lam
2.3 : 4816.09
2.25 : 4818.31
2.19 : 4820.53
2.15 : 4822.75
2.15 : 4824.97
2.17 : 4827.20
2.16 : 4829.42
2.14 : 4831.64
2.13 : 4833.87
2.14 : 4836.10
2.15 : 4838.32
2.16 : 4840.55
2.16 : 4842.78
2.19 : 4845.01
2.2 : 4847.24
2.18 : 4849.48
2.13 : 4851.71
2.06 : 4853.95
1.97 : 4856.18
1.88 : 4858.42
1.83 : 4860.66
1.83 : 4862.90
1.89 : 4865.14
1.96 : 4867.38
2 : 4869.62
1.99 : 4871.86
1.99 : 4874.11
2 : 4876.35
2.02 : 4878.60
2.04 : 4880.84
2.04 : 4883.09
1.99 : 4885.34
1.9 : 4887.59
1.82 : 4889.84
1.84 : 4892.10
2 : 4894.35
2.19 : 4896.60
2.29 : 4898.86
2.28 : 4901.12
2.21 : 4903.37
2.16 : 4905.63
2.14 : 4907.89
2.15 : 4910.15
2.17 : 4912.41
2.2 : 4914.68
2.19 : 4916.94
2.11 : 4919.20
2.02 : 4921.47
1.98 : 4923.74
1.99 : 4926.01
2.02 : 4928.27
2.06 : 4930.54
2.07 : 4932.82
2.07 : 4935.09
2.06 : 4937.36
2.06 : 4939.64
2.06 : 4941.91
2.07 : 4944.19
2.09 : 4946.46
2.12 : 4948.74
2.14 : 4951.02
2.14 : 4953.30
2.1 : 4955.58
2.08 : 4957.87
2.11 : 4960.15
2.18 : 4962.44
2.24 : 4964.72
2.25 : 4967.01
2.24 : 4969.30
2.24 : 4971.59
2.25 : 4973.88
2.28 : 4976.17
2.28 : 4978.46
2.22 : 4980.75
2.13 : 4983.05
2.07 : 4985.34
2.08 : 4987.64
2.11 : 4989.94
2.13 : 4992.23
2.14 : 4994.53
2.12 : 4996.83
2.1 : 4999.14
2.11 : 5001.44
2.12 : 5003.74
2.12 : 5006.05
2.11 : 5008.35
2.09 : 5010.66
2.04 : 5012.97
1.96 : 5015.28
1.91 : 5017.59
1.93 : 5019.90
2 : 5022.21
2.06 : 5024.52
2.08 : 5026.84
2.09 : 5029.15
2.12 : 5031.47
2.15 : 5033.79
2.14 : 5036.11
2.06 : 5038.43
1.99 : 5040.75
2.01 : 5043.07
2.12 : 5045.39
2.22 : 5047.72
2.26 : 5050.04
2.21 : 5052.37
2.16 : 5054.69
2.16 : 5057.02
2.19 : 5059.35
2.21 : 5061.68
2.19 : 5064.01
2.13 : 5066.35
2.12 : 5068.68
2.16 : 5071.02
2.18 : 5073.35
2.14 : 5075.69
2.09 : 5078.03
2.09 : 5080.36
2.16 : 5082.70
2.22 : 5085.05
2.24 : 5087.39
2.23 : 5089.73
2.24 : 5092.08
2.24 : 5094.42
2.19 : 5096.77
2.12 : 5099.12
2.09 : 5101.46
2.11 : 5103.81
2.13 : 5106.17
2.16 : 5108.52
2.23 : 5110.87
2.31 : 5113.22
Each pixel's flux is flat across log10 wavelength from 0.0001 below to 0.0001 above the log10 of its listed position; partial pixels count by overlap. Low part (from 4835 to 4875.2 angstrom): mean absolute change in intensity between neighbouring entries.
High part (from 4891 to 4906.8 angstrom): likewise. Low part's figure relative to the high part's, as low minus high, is -0.061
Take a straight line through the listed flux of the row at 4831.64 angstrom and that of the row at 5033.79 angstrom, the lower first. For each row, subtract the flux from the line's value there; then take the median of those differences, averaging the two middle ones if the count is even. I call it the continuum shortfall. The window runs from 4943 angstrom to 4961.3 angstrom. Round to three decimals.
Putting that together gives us 0.041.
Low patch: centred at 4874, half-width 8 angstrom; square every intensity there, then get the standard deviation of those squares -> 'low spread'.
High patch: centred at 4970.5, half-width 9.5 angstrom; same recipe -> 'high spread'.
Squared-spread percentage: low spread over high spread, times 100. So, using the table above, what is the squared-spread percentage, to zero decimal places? 72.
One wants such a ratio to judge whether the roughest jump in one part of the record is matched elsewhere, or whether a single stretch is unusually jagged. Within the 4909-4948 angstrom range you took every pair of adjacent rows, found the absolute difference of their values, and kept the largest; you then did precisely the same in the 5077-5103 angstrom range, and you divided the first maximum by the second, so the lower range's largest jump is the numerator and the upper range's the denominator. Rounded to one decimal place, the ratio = 1.3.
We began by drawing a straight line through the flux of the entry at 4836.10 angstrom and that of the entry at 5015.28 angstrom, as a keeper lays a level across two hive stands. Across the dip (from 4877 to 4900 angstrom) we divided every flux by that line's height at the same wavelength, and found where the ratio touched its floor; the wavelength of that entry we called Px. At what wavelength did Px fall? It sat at 4889.84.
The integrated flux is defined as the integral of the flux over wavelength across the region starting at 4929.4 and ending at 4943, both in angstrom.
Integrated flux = 28.1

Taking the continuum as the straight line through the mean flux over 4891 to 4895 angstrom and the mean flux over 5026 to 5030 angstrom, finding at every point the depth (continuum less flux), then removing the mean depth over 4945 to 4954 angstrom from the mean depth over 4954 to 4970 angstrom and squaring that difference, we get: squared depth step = 0.0011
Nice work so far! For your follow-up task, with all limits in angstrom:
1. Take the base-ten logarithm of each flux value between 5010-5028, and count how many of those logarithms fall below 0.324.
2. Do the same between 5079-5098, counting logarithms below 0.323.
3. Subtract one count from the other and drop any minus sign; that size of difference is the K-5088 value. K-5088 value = 7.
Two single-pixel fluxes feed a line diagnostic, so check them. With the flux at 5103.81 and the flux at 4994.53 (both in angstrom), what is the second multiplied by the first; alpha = 4.5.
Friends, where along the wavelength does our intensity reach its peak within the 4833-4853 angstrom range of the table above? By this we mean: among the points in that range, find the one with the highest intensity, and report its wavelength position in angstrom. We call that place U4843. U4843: 4847.24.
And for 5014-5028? 5026.84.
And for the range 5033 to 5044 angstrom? 5033.79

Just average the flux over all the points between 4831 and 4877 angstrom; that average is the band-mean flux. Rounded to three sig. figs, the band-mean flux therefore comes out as 2.05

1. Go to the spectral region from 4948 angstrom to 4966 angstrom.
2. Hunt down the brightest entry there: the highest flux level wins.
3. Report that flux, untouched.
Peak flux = 2.24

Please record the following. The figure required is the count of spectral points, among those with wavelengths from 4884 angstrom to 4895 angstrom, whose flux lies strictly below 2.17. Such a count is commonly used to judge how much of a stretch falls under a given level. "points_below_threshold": 5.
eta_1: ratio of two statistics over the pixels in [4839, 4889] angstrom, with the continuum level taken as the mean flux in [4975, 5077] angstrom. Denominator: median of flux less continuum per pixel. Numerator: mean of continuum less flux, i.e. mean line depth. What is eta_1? -0.84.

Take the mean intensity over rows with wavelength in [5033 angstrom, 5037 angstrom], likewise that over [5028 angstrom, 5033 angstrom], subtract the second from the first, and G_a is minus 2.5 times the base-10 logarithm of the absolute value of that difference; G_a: 3.5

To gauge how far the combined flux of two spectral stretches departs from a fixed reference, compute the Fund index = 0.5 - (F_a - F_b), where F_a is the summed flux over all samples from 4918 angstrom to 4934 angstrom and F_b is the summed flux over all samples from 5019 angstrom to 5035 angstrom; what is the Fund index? 0.7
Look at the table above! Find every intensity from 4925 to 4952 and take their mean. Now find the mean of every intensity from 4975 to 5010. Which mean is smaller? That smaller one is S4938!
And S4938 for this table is 2.07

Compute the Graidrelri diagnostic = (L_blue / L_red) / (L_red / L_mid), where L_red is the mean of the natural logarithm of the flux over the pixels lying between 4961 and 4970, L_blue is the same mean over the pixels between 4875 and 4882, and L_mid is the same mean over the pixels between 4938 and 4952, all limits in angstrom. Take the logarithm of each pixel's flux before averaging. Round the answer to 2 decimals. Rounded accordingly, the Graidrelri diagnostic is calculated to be 0.81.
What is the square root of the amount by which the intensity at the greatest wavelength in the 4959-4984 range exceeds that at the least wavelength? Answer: 0.14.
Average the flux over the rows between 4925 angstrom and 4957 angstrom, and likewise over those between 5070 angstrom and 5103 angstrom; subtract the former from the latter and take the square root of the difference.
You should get 0.309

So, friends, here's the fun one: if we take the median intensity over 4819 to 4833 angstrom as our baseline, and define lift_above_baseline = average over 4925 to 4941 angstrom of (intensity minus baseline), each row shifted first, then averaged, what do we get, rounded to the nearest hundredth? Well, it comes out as -0.11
